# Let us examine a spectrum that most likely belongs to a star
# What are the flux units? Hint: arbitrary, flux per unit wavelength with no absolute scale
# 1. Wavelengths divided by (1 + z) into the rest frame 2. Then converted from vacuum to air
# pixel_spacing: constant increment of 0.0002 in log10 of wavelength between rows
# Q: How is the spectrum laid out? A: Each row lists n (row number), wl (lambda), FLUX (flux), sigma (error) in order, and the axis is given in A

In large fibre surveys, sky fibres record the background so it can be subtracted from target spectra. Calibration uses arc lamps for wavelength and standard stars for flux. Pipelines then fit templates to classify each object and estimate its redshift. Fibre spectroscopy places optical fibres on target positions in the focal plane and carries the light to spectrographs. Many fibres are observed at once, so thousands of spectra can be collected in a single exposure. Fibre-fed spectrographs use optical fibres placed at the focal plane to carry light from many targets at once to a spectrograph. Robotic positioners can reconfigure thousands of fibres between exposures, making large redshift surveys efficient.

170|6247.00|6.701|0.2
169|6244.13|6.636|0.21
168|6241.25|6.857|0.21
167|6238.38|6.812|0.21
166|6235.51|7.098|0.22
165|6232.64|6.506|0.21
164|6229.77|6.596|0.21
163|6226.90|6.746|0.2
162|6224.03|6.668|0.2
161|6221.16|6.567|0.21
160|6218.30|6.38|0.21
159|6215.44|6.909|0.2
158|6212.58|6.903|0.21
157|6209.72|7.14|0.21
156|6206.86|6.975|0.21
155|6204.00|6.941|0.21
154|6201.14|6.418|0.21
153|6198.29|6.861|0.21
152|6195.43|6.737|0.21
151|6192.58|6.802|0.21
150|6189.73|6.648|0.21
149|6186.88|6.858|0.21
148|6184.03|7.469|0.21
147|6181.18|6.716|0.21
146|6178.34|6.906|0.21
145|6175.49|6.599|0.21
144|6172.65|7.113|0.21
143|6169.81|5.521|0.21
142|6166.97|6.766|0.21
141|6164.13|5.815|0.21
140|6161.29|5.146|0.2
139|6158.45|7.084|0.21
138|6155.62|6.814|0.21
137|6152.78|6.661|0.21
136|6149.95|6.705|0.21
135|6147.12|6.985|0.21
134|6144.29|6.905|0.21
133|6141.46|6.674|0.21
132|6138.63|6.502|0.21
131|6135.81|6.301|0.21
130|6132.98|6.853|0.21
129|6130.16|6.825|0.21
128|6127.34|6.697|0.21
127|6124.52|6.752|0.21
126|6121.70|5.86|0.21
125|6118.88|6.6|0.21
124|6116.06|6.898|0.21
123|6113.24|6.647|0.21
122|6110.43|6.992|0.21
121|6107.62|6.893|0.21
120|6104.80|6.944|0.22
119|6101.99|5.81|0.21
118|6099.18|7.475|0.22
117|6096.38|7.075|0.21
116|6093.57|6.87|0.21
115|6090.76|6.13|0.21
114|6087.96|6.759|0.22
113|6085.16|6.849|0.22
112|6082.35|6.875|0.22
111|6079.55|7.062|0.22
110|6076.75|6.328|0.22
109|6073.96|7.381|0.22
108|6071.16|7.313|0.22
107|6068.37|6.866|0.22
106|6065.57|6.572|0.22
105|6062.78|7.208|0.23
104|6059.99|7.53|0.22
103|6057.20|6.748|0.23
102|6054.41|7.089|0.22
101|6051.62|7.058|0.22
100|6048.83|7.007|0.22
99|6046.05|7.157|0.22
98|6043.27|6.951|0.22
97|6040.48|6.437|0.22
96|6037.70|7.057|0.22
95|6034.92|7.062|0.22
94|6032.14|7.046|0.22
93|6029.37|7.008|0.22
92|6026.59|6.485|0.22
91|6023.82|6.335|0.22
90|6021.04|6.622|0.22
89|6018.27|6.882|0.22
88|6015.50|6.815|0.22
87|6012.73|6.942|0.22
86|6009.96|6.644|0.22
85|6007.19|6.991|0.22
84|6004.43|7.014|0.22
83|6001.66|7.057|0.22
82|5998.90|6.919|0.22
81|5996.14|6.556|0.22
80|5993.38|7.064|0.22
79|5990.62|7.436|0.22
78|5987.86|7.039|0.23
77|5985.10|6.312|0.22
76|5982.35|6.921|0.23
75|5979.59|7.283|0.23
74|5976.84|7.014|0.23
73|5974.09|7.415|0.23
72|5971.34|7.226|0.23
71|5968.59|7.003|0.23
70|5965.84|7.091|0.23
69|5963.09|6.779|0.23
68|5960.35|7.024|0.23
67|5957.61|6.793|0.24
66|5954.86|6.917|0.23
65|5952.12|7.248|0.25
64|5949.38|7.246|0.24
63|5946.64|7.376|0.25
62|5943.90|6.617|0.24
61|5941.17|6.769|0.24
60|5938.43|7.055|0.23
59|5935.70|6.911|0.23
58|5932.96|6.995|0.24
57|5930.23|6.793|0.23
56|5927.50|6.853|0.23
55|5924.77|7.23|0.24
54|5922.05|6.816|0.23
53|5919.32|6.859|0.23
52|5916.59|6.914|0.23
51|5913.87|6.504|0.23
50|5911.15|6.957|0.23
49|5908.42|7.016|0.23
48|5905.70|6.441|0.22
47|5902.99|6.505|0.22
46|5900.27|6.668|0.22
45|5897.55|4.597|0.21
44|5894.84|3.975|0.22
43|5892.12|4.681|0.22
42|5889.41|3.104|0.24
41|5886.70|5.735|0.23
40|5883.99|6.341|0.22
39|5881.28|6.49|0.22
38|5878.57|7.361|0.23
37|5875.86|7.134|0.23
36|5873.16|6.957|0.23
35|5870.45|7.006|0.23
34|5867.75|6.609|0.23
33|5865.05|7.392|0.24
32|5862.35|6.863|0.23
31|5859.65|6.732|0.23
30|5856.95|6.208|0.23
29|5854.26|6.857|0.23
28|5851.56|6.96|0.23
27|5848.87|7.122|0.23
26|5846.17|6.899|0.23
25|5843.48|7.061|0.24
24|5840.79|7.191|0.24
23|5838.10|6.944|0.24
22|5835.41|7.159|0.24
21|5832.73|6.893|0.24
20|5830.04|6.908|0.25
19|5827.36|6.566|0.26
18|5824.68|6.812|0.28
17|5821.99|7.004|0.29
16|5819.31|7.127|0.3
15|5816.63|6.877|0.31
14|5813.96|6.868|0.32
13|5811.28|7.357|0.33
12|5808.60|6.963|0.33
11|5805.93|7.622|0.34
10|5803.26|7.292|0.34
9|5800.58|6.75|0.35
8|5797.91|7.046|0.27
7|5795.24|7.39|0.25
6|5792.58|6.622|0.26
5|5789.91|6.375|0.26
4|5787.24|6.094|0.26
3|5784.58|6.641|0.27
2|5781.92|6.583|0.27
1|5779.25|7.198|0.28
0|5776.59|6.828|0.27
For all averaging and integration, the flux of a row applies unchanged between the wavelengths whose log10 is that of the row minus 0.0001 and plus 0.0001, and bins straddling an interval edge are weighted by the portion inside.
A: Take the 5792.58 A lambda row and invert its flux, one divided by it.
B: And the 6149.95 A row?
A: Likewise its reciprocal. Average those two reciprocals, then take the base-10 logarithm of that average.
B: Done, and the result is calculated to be -0.824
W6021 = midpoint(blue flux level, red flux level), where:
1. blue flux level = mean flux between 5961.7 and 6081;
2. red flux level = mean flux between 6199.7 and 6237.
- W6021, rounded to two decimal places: 6.85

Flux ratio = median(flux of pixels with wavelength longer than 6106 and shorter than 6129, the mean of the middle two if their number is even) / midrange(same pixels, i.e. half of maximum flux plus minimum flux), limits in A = 1.046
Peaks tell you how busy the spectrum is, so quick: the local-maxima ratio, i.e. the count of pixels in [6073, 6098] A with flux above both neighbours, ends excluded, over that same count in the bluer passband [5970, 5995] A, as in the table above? 0.33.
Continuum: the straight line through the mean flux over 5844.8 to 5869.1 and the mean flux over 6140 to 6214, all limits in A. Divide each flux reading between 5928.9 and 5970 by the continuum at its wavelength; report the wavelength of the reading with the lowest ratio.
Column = 5943.90 A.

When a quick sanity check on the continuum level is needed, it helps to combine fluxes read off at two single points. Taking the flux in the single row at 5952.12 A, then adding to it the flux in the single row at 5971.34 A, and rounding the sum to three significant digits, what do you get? 14.5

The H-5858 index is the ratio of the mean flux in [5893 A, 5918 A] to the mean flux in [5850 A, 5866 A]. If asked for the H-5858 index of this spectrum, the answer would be 0.90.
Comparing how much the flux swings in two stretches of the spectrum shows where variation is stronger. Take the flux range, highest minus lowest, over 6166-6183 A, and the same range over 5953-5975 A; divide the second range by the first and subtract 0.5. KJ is -0.10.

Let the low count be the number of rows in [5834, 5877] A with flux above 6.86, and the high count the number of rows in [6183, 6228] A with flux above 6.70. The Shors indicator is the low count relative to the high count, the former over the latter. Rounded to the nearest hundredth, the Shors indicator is 1.09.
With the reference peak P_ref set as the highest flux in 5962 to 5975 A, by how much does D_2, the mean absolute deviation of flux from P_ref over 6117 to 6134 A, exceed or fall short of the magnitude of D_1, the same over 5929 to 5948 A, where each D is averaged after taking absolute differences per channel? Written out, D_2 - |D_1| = 0.33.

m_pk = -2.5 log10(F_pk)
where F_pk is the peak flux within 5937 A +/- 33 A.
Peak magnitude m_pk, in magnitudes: -2.17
